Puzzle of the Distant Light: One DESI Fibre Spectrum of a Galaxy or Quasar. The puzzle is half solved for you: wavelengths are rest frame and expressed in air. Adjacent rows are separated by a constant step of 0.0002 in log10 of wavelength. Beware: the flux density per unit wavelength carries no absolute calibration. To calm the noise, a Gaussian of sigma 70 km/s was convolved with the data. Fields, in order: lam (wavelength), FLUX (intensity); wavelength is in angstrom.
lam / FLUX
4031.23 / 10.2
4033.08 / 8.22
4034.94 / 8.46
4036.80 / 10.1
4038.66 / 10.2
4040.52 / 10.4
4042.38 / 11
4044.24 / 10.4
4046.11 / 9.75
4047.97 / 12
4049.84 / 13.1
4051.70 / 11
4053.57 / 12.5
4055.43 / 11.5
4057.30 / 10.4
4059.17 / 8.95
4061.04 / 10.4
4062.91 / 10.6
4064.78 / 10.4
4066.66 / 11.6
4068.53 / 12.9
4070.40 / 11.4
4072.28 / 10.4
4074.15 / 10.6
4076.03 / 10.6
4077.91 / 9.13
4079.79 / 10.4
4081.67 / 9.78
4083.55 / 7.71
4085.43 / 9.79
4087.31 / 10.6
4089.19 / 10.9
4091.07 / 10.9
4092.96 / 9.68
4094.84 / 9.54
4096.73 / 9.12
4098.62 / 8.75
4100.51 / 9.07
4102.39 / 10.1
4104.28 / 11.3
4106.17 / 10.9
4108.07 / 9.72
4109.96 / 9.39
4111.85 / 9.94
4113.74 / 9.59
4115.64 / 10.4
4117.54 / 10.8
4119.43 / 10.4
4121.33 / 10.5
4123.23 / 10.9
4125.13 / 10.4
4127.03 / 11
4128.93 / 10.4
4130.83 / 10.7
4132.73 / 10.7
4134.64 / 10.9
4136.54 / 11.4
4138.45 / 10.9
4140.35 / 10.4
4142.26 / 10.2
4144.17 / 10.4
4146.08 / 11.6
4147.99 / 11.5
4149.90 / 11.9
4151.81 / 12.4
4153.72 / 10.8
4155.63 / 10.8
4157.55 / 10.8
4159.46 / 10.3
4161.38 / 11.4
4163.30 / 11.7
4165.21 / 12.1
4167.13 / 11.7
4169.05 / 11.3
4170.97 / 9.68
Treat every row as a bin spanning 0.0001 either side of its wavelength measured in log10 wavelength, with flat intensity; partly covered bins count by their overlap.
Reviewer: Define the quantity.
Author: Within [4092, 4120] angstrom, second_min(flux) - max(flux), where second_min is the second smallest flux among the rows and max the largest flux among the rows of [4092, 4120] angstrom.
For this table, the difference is -2.2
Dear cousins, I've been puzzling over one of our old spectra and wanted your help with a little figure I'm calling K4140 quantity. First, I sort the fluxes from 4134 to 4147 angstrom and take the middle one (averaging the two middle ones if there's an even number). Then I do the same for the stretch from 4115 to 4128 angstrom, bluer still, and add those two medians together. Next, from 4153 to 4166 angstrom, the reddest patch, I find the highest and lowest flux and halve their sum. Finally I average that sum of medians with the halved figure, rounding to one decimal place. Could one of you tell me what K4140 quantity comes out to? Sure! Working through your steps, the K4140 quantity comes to 16.3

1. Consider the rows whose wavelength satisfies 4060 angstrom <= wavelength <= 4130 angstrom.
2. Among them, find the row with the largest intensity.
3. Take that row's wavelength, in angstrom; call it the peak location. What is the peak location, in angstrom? 4068.53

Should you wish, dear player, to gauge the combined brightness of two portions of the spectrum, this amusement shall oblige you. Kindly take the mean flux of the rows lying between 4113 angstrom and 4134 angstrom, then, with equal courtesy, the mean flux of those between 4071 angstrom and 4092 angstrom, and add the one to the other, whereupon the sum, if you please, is 20.6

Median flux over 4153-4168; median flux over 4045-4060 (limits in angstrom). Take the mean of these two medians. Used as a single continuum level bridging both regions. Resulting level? 11.2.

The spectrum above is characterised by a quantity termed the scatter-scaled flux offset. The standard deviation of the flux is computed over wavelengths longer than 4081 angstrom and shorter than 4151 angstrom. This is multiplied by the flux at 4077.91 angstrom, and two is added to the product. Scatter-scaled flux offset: 10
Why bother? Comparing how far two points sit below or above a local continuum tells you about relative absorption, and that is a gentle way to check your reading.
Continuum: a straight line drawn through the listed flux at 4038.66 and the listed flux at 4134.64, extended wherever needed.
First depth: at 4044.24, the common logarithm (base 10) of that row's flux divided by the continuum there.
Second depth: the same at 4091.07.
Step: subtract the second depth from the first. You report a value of -0.01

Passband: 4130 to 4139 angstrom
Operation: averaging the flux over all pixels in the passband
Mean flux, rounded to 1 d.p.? 10.9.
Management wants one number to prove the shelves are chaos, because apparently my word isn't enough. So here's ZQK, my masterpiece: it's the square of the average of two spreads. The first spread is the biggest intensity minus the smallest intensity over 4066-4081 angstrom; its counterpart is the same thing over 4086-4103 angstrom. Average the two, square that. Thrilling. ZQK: 8.8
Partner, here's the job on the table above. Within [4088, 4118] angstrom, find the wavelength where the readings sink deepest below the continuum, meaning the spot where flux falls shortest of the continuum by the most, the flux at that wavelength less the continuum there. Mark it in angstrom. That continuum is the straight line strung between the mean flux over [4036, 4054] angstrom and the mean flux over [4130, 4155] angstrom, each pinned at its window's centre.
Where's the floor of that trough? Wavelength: 4098.62 angstrom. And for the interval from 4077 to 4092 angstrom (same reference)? 4083.55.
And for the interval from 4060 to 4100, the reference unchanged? 4083.55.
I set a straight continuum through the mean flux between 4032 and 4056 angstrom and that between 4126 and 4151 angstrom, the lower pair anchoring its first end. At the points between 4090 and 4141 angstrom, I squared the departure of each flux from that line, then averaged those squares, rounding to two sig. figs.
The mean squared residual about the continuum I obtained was 0.79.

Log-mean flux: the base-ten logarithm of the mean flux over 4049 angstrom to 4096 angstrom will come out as 1.02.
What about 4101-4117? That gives 1.01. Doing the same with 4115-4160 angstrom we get 1.04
